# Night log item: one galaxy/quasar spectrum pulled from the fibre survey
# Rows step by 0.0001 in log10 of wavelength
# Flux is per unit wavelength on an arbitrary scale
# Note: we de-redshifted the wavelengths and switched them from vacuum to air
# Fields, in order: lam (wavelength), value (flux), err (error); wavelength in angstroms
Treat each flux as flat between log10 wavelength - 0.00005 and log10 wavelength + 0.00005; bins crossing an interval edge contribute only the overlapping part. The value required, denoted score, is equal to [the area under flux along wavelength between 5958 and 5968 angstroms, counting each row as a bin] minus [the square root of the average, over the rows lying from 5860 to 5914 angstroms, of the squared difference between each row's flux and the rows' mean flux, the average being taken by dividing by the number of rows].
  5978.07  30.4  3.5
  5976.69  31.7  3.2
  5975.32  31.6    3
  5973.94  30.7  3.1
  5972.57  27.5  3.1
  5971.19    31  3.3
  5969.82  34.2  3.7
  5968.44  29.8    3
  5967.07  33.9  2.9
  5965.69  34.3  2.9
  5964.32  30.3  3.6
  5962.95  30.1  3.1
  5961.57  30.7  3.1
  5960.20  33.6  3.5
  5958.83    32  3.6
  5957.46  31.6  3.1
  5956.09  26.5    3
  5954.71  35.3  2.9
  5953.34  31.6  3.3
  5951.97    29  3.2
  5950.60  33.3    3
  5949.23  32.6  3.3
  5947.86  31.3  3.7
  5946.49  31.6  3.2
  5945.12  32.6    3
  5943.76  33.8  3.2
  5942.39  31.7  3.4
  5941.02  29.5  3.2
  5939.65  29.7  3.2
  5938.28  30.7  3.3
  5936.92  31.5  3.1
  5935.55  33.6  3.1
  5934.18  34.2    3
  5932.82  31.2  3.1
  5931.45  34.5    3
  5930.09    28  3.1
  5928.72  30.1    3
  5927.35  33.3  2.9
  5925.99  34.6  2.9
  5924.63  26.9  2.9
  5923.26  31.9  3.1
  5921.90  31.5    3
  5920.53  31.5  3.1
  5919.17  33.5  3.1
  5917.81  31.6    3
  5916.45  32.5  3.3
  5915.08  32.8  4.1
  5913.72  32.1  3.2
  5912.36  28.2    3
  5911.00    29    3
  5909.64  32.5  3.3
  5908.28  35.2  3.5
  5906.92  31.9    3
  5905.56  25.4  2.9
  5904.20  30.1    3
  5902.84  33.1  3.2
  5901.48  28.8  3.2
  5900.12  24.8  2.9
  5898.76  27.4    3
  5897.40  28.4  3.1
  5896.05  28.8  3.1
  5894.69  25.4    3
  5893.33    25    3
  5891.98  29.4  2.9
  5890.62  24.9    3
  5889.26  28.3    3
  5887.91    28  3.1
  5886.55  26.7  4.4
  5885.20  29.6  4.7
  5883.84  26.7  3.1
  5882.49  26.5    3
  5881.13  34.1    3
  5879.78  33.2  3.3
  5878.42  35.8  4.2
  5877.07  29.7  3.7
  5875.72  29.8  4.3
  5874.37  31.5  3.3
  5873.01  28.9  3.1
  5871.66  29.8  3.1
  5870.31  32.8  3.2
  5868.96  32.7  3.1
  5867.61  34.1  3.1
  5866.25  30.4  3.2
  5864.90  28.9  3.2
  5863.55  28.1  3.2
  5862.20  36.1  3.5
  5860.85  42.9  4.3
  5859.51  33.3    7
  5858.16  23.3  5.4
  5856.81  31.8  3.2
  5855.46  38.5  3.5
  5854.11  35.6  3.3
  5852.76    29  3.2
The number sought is 317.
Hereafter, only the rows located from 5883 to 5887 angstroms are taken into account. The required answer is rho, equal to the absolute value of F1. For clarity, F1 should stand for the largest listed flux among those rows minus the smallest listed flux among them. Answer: 3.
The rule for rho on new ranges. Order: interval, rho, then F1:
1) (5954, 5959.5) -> 9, 8.8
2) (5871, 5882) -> 7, 6.9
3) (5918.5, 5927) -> 8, 7.7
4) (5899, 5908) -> 8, 8.3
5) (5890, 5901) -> 5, 4.6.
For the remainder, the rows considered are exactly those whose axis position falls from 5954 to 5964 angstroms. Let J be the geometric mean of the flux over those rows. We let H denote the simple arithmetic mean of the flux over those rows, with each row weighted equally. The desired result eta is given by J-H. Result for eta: -0.109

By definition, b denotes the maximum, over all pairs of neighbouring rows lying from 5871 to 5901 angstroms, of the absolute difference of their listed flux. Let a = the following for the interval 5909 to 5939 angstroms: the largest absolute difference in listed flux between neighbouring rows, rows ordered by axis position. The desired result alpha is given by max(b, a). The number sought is 7.7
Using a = 7.7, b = 7.60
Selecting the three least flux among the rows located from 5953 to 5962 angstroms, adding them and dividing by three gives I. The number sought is 29.6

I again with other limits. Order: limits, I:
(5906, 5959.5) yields 27.1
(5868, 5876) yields 29.5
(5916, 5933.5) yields 28.3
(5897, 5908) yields 25.9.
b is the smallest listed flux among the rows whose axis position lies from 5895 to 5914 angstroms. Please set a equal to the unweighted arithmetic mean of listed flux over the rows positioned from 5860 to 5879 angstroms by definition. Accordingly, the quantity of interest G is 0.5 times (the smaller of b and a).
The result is 12.4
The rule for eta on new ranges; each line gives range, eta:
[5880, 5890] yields -0.101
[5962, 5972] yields -0.058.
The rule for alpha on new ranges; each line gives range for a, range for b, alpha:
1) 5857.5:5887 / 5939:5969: 10.0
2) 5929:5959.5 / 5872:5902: 8.8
